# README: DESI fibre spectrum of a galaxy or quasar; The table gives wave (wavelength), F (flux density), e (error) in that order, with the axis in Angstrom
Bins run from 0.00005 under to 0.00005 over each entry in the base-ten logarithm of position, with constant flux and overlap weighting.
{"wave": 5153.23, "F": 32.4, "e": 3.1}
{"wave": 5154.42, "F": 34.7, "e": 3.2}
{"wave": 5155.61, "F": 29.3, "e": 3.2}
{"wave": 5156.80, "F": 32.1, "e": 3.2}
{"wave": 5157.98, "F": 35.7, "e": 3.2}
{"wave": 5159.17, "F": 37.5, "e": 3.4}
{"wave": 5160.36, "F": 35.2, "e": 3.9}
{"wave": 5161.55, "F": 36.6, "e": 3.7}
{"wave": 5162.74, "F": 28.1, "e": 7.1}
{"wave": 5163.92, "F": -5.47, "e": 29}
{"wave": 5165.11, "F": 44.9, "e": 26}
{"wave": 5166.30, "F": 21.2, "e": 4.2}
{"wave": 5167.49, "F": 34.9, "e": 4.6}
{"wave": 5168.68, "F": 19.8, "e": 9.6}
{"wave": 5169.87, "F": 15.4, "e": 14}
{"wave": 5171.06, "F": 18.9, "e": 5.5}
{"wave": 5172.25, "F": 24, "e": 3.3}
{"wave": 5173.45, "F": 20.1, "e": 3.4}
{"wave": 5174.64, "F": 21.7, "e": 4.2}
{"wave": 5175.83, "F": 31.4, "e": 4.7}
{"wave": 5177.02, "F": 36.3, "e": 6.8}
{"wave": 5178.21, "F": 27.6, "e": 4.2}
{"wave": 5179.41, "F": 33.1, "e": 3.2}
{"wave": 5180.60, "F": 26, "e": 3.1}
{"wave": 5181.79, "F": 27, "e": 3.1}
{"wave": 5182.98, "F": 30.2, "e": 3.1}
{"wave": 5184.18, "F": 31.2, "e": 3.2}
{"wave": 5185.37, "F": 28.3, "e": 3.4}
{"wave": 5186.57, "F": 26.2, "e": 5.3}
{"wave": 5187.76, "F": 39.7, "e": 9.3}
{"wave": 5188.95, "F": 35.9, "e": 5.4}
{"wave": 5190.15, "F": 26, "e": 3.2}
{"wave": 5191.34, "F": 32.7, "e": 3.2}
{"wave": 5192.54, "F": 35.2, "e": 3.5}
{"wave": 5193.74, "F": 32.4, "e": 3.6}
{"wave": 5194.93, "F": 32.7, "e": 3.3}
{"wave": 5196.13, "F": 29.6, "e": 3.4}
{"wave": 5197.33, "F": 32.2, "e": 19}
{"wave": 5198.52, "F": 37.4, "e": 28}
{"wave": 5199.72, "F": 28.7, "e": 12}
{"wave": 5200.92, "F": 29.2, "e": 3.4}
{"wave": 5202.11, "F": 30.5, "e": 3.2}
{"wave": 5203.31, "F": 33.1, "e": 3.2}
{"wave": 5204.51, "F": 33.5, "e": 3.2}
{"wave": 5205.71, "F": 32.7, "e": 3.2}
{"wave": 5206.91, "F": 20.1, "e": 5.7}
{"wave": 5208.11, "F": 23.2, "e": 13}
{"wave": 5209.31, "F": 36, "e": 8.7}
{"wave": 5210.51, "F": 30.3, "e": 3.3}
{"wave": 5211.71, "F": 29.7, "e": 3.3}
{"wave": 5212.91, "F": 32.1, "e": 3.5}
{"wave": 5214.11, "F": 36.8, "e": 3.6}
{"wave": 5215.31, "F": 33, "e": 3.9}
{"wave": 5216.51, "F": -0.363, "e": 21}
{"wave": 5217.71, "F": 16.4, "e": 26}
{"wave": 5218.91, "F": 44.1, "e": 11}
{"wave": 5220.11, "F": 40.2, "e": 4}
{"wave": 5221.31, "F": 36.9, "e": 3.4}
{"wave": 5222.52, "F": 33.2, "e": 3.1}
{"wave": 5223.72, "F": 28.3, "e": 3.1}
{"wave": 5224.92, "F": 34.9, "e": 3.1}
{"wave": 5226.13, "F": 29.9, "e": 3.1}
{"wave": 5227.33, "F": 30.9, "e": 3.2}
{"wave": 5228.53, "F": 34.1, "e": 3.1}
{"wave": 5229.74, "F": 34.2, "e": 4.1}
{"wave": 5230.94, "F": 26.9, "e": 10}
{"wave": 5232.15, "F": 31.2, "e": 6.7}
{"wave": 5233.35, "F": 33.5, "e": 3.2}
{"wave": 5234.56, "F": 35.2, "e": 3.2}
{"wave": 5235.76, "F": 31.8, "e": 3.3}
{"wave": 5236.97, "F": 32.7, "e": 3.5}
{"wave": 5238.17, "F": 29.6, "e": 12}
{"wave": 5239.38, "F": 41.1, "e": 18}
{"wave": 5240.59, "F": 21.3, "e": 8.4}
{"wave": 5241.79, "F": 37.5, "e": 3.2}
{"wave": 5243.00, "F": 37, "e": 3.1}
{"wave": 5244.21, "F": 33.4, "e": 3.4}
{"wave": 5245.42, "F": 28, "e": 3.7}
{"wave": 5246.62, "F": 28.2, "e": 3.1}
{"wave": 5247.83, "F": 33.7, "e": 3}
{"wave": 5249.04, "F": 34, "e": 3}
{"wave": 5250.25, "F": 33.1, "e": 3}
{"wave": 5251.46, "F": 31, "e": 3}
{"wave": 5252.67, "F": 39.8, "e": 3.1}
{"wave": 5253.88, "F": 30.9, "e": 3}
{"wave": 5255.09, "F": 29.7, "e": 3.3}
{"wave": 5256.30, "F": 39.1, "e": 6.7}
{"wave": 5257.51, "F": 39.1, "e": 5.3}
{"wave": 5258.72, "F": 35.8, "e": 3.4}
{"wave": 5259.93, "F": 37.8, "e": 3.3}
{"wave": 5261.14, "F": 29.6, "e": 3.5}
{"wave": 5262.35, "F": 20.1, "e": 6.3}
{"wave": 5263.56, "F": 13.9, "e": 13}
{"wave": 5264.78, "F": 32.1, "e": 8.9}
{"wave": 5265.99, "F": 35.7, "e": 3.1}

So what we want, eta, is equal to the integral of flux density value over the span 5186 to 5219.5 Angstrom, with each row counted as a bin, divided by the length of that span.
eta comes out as 30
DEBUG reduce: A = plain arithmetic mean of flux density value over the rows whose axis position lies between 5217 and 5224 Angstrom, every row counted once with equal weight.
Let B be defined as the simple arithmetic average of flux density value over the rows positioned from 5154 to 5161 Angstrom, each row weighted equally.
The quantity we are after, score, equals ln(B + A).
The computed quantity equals 4.21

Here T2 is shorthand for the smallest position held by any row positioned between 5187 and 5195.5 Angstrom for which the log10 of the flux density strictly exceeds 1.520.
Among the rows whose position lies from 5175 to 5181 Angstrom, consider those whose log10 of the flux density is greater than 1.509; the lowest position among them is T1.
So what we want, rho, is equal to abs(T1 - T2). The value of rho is 10.7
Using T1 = 5177.02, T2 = 5187.76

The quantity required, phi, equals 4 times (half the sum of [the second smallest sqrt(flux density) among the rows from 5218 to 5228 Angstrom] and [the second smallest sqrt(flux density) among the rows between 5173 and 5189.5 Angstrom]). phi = 20.3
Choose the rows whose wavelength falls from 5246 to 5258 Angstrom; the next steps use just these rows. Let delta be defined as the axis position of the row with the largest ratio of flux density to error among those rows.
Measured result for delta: 5252.67 Angstrom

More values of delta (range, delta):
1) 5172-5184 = 5179.41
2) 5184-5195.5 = 5191.34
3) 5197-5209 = 5204.51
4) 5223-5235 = 5224.92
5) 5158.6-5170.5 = 5159.17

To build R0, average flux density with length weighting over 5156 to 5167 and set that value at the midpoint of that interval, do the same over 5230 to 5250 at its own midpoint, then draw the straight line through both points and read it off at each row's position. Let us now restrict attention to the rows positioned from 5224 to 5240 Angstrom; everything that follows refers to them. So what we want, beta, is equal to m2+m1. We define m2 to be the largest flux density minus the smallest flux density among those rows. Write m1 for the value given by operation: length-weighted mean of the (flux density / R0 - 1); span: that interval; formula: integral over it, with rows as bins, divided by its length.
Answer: 14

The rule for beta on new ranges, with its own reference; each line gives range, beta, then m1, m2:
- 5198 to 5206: 9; 0.036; 9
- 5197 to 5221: 44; -0.038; 44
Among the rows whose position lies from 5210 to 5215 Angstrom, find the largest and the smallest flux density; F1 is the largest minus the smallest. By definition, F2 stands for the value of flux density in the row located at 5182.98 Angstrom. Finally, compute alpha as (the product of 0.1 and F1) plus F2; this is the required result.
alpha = 31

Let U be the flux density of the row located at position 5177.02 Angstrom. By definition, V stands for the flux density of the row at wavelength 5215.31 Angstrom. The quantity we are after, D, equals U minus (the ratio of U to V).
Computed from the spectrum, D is 35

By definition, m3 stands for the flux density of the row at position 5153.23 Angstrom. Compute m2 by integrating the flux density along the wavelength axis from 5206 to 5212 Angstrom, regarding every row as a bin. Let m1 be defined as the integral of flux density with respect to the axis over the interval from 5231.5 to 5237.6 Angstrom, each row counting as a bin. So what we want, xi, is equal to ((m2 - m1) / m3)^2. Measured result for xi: 0.99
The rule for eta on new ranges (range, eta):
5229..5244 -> 33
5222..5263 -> 33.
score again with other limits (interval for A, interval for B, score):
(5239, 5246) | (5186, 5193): 4.18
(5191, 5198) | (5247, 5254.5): 4.19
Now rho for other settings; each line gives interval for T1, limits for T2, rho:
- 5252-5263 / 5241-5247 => 10.9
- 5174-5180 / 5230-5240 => 56.3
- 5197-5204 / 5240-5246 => 43.3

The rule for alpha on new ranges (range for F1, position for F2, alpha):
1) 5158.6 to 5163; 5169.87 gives 16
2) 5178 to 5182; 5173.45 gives 21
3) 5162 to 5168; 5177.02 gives 41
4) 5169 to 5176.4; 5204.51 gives 35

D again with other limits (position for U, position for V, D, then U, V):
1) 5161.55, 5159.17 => 36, 36.6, 37.5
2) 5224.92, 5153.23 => 34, 34.9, 32.4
